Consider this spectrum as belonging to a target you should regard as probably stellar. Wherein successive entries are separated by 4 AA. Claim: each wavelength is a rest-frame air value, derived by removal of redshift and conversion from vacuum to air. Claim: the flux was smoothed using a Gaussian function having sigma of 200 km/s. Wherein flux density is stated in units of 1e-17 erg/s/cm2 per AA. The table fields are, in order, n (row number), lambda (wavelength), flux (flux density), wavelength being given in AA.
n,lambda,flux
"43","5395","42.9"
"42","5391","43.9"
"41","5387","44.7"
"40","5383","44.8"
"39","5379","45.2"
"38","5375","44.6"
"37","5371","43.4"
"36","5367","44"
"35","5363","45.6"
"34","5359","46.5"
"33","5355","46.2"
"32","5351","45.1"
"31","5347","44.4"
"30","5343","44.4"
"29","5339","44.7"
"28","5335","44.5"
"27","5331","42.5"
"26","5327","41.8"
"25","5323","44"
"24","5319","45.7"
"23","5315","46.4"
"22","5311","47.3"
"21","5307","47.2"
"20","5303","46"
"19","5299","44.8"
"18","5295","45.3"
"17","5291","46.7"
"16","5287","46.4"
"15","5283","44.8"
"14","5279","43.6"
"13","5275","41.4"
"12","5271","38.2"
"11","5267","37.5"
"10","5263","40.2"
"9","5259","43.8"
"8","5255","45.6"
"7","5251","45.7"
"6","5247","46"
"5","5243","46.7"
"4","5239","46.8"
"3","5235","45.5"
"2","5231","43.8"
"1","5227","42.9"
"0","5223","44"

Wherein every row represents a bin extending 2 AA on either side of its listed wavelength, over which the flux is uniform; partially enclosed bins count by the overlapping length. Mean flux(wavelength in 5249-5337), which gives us 44.1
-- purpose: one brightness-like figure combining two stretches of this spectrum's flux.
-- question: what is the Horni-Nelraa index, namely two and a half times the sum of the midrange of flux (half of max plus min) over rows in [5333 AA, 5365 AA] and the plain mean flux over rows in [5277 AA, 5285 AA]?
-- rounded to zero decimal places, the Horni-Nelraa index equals 224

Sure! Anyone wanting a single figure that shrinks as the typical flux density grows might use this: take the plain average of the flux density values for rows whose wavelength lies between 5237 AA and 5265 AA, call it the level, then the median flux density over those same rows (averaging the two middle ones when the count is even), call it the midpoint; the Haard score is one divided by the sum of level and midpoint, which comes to 0.0110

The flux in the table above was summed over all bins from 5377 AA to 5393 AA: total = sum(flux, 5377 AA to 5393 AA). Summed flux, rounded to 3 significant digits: 179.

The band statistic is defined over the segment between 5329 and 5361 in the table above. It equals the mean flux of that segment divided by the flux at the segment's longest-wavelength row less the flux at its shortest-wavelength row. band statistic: 11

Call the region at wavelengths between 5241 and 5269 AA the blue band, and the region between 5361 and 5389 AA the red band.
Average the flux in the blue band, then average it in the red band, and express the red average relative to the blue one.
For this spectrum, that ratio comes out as 1.02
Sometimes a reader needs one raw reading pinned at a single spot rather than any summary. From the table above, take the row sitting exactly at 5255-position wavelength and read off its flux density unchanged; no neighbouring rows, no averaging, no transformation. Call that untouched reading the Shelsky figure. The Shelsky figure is 45.6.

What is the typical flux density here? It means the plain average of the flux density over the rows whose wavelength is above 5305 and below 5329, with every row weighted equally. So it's 45.4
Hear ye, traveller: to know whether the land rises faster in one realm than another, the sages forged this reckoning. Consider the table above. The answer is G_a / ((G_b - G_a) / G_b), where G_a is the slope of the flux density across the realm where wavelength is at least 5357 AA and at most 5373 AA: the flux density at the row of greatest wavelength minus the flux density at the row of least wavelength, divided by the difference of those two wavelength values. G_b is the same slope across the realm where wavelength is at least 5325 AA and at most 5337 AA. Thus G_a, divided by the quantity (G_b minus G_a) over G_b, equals -0.15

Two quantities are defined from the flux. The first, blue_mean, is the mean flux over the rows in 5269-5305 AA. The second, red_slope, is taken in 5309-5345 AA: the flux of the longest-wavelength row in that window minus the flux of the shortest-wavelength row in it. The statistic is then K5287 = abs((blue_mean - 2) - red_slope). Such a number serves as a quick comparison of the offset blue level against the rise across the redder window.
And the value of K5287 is 45.0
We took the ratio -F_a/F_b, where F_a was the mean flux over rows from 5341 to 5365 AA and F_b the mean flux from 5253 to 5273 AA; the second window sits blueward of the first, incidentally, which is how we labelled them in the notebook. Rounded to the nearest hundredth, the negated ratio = -1.10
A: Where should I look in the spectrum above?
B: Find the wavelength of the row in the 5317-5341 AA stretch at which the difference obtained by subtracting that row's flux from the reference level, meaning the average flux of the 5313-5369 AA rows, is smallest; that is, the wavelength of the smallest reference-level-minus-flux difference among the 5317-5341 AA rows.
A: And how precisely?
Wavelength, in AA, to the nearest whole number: 5319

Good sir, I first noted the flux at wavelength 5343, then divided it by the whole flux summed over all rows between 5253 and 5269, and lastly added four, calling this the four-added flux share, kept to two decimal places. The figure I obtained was 4.27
